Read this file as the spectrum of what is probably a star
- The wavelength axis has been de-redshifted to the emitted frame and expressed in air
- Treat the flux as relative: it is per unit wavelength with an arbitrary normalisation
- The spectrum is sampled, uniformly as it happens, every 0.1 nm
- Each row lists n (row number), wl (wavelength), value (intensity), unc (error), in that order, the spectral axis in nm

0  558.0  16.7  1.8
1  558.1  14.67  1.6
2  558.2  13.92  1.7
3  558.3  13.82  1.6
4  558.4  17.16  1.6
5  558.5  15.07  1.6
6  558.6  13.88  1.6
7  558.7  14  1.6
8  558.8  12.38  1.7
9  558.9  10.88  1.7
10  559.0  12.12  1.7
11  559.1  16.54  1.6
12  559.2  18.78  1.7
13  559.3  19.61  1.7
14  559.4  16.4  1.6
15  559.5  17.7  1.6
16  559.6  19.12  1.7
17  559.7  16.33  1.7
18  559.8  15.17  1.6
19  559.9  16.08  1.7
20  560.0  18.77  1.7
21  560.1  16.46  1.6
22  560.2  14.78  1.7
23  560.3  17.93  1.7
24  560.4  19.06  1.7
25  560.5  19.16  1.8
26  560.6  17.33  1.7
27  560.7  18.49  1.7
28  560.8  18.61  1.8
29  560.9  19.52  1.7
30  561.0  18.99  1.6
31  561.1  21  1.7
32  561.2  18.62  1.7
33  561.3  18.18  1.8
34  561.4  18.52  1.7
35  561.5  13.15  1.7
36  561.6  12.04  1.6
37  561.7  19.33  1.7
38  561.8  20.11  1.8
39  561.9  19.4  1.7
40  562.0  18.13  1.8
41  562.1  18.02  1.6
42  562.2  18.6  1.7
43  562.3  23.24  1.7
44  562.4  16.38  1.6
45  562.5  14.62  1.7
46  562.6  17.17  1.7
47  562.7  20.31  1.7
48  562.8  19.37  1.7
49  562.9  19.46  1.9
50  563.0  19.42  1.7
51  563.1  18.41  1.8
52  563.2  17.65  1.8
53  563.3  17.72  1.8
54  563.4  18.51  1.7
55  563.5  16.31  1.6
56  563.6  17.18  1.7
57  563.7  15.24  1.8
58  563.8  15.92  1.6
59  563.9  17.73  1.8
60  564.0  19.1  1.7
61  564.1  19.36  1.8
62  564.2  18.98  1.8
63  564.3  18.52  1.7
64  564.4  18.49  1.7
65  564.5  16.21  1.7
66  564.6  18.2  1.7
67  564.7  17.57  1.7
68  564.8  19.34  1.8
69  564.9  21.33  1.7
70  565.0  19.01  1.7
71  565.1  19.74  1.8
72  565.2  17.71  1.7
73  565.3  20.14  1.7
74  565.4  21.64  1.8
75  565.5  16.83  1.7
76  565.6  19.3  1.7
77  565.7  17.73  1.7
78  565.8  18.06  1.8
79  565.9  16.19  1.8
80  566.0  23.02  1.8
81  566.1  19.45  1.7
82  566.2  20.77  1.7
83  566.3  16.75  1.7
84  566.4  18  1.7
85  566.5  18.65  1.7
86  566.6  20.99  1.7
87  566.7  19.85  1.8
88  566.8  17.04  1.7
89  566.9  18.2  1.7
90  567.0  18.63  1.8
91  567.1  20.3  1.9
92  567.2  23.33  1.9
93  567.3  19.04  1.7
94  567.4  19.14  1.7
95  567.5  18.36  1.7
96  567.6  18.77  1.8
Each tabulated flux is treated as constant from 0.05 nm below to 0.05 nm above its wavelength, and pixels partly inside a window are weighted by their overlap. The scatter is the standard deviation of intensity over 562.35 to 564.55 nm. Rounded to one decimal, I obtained 1.5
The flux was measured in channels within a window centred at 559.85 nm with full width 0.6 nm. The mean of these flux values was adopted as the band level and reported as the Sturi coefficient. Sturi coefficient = 17.0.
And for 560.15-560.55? 17.7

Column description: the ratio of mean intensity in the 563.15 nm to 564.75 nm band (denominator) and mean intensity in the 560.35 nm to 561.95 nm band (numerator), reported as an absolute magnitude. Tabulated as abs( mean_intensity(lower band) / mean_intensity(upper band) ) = 1.03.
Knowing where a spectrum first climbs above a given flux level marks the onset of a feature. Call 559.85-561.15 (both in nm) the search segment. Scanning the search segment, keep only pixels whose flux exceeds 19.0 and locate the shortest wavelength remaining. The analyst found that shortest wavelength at 560.4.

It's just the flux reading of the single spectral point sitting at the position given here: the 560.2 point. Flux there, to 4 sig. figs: 14.78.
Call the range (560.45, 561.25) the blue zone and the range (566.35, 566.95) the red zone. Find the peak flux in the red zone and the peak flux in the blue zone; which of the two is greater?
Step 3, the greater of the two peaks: 21.0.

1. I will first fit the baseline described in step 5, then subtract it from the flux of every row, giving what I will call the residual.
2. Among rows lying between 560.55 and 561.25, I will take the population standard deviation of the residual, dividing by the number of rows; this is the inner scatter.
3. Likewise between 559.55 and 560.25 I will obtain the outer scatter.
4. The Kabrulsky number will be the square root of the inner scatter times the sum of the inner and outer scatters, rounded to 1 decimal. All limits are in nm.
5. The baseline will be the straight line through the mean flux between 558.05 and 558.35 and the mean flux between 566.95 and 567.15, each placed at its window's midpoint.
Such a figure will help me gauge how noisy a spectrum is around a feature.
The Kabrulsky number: 1.6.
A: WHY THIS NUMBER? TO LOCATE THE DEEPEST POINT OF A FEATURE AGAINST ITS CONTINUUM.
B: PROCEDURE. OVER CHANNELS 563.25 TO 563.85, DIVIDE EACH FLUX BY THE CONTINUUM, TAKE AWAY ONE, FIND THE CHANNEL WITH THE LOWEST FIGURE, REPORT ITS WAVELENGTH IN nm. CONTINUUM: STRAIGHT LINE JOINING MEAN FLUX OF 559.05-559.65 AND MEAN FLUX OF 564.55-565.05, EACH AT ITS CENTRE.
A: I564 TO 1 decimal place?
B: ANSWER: 563.7 nm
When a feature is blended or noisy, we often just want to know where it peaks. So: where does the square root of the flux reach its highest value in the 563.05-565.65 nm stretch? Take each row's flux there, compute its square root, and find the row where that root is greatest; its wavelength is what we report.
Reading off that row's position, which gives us 565.4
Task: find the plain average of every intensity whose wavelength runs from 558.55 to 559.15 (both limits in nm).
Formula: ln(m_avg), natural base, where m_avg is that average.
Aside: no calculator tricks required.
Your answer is 2.59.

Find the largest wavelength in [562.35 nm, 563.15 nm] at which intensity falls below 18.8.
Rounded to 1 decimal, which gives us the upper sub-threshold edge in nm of 563.1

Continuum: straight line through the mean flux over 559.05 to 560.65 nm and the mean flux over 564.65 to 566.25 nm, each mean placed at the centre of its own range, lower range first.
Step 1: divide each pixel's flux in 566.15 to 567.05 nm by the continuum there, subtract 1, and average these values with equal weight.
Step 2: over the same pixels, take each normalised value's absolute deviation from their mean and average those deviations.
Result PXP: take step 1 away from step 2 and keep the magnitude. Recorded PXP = 0.10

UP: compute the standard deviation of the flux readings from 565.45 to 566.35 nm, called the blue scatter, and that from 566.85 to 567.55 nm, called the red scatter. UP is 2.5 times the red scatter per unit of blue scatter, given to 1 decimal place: 2.0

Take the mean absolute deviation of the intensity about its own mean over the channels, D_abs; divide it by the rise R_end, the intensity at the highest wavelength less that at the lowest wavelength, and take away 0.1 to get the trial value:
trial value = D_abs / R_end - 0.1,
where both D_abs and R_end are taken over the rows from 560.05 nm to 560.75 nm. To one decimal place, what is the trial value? 0.5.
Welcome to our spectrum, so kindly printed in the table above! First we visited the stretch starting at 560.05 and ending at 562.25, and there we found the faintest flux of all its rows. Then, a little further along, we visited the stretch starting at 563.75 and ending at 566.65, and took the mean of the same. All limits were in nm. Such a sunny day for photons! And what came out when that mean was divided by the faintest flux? 1.56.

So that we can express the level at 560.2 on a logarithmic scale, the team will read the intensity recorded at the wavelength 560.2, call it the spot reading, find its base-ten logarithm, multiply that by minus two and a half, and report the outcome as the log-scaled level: -2.92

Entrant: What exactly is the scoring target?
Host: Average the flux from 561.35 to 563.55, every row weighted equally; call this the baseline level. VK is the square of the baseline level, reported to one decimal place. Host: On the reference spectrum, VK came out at 323.8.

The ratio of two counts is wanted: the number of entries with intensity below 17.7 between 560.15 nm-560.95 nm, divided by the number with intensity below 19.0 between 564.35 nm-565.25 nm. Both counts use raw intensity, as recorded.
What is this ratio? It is 0.40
